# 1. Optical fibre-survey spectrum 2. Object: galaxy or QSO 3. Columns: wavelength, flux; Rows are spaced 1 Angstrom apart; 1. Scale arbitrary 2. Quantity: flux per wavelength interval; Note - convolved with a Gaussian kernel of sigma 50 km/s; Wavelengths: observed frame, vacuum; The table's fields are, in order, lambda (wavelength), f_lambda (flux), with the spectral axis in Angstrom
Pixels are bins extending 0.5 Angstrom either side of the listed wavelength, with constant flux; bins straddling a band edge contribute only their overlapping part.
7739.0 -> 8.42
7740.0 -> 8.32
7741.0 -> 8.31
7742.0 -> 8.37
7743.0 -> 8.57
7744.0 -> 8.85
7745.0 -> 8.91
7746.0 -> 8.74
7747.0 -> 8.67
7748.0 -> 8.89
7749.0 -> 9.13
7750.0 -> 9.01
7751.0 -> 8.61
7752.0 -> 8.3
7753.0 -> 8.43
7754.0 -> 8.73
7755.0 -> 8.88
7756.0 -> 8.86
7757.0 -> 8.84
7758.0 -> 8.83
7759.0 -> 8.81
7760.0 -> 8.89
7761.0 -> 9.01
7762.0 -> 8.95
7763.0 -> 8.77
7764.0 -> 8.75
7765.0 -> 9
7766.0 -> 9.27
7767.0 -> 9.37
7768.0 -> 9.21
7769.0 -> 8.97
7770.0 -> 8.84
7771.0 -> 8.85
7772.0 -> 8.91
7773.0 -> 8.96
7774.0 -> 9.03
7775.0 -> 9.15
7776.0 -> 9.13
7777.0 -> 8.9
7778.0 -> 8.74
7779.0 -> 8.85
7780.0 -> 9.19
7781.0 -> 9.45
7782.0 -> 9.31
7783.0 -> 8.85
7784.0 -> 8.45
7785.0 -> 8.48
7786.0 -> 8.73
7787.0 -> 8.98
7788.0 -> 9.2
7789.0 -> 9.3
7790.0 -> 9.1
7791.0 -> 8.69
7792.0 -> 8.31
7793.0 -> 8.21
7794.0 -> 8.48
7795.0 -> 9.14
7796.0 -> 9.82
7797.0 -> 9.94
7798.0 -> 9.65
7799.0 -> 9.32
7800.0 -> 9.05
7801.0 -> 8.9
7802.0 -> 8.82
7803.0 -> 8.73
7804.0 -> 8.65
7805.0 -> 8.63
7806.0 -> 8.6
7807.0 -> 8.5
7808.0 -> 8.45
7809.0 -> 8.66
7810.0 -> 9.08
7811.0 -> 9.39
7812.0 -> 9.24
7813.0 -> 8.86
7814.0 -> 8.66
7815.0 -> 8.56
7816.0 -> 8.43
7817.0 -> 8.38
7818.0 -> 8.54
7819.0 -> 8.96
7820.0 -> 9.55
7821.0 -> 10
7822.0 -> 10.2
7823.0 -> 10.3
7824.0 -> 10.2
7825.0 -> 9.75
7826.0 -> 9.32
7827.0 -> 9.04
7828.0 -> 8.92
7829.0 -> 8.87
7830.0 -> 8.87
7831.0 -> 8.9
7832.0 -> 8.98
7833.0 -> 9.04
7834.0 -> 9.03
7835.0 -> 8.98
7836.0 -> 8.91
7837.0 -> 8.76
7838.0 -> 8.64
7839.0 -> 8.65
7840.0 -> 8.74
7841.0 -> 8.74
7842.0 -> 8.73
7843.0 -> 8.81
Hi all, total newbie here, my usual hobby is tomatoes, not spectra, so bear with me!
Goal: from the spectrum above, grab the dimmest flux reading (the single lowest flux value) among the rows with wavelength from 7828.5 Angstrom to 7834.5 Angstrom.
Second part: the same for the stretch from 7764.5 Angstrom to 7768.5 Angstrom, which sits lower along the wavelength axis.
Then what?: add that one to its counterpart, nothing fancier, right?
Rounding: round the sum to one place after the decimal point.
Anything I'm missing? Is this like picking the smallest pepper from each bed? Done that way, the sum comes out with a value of 17.9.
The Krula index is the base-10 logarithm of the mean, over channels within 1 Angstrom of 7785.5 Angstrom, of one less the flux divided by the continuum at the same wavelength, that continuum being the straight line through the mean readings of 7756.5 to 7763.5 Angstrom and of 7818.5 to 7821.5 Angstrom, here -1.23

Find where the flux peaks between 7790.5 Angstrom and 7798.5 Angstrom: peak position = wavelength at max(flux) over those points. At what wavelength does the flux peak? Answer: 7797.0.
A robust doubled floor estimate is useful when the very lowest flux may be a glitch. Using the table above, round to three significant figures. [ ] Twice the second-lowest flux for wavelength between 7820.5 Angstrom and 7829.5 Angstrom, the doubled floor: 17.8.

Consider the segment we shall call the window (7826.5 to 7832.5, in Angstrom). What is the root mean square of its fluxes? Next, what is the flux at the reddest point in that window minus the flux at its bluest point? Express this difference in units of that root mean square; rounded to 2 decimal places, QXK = -0.01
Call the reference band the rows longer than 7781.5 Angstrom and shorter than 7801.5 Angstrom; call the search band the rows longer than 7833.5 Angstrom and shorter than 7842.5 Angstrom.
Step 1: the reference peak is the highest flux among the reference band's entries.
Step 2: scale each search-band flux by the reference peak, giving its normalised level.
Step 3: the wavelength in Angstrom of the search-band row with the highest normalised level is 7834.0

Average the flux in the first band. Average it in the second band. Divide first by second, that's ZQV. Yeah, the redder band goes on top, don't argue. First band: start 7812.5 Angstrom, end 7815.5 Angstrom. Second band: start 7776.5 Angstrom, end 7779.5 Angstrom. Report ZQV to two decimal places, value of 0.98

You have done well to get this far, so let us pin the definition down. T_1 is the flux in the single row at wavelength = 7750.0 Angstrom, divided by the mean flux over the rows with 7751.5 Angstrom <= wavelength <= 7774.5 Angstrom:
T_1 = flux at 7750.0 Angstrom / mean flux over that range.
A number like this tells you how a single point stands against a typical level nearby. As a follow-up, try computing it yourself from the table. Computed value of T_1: 1.01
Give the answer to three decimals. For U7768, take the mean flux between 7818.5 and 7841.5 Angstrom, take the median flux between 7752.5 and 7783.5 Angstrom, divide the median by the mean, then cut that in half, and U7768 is 0.484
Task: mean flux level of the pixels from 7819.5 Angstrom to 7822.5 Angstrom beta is 9.92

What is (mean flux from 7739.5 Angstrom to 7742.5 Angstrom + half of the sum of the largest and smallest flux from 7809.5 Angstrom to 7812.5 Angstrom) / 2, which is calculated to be 8.78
